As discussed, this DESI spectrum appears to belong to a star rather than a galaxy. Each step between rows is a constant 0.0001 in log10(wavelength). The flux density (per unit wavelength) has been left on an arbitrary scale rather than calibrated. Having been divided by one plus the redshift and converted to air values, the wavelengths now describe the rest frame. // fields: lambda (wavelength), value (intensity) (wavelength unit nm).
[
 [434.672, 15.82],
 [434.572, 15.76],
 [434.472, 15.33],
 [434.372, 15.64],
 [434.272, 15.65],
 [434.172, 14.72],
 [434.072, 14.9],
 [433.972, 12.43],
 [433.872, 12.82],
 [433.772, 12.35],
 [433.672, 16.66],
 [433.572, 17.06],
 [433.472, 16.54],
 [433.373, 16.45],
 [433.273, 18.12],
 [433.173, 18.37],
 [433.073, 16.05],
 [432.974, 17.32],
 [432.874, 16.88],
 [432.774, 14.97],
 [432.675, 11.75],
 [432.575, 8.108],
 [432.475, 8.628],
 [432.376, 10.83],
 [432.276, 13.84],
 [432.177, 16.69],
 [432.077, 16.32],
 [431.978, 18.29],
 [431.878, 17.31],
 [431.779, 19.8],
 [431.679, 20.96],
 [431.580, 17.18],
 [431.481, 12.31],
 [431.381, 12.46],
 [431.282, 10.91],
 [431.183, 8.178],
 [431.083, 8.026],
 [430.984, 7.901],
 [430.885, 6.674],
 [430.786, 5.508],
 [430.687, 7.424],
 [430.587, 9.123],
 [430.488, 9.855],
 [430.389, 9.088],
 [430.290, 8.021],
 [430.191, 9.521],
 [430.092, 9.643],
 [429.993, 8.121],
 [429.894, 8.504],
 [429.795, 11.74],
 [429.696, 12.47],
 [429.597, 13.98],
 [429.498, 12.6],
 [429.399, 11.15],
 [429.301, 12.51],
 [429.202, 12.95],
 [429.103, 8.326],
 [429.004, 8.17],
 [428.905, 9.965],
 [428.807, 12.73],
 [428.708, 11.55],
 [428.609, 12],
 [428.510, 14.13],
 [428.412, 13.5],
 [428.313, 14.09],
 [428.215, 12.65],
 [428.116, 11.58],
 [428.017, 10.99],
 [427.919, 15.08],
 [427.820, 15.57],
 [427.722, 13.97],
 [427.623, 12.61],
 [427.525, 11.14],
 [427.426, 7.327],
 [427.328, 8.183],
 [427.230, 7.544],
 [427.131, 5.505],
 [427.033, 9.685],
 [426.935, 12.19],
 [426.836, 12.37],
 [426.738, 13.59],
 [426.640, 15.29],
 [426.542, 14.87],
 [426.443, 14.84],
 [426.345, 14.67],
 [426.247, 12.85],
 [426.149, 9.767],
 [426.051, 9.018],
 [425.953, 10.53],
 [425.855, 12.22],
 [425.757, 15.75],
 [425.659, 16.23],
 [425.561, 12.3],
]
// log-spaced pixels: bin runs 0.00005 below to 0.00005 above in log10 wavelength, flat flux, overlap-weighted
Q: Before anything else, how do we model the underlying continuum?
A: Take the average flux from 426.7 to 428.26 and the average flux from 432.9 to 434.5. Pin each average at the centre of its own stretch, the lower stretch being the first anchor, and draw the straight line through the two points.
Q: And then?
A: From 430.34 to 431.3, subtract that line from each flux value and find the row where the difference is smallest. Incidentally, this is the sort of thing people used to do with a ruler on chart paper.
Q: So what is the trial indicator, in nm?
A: 430.786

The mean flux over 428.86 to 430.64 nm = 10.3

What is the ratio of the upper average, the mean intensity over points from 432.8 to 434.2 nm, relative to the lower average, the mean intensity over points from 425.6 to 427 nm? 1.20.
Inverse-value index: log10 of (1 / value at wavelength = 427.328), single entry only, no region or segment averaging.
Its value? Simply -0.91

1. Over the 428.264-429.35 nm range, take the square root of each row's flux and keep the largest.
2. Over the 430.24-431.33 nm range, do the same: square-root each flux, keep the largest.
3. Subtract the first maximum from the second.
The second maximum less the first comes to -0.5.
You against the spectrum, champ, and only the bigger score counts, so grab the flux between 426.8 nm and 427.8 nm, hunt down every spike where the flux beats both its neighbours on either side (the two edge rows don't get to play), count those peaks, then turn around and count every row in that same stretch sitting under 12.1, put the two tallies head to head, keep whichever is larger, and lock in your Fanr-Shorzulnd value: 6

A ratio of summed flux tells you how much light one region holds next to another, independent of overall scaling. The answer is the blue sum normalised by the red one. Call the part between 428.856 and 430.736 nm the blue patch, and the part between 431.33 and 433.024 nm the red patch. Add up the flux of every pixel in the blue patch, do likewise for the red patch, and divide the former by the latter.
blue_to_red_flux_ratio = 0.76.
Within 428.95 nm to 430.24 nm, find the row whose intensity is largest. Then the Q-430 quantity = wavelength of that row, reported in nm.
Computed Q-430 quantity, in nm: 429.597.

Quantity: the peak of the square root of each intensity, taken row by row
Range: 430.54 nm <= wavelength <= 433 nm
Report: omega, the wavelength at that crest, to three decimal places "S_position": 431.679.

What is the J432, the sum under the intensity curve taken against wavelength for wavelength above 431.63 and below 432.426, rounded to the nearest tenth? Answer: 13.3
